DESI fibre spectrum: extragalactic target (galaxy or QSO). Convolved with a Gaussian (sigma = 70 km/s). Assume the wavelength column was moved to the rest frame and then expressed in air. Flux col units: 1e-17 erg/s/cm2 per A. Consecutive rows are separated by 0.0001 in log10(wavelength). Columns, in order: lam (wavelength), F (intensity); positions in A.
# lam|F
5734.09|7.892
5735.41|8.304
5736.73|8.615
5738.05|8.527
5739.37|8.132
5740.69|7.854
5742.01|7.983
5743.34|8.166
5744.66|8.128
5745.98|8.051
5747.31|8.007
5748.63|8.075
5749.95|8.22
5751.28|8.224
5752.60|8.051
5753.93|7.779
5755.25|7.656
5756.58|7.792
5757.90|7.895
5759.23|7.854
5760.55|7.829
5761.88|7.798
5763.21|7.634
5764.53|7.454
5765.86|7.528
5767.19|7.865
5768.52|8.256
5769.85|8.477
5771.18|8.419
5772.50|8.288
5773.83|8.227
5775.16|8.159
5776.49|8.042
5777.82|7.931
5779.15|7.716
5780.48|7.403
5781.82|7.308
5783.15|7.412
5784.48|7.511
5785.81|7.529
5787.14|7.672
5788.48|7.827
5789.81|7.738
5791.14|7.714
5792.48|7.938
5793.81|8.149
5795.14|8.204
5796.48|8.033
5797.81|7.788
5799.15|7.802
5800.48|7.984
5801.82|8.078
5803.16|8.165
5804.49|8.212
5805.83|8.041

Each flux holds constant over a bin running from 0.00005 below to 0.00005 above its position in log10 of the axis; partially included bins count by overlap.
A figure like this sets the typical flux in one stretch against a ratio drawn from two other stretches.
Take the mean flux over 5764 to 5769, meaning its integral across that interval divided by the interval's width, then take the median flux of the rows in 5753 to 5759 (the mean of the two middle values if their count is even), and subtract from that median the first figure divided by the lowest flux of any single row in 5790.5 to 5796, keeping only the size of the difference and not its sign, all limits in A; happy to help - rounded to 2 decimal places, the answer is 6.78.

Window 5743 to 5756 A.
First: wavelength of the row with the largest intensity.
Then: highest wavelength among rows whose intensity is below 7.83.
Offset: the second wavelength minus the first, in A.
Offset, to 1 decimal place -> 4.0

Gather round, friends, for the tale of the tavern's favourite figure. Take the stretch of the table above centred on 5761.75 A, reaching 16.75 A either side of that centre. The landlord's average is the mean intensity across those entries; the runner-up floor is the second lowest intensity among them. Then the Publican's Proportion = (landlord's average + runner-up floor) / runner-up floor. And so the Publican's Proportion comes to 2.06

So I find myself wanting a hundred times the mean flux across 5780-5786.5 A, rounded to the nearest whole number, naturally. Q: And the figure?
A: 743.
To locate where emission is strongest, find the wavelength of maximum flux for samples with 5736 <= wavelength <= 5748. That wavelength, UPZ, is 5736.73 A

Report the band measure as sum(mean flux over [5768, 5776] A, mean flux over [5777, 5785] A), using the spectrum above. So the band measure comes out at 15.9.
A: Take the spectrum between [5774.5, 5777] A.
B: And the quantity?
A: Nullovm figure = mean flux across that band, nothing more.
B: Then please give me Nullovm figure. 8.10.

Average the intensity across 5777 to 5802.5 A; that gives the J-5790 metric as 7.78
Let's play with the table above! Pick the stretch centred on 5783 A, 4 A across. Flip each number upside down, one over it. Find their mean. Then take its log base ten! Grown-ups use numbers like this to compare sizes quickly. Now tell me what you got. -0.870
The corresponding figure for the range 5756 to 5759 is -0.894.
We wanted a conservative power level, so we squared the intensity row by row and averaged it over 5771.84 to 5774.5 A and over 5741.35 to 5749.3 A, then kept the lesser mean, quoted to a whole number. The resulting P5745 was 65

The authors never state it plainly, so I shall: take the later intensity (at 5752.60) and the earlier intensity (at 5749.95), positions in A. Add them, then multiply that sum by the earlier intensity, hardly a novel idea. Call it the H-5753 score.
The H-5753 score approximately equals 134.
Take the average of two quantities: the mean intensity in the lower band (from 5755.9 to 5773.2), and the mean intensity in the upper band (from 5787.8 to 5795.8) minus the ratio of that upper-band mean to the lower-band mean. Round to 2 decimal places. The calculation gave 7.43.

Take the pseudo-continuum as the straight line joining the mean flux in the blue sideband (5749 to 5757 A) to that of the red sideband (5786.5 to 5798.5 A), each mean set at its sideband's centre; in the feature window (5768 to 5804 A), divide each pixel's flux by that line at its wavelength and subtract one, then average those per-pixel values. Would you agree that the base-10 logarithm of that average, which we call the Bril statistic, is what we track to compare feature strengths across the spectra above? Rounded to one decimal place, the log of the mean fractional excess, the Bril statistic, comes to -2.8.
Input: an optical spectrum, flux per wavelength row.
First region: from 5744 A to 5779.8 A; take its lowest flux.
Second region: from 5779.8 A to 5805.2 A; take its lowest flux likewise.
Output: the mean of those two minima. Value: 7.38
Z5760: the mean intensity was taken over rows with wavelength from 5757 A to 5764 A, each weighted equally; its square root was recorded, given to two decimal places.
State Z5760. 2.79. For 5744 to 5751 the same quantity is 2.85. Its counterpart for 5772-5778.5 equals 2.85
